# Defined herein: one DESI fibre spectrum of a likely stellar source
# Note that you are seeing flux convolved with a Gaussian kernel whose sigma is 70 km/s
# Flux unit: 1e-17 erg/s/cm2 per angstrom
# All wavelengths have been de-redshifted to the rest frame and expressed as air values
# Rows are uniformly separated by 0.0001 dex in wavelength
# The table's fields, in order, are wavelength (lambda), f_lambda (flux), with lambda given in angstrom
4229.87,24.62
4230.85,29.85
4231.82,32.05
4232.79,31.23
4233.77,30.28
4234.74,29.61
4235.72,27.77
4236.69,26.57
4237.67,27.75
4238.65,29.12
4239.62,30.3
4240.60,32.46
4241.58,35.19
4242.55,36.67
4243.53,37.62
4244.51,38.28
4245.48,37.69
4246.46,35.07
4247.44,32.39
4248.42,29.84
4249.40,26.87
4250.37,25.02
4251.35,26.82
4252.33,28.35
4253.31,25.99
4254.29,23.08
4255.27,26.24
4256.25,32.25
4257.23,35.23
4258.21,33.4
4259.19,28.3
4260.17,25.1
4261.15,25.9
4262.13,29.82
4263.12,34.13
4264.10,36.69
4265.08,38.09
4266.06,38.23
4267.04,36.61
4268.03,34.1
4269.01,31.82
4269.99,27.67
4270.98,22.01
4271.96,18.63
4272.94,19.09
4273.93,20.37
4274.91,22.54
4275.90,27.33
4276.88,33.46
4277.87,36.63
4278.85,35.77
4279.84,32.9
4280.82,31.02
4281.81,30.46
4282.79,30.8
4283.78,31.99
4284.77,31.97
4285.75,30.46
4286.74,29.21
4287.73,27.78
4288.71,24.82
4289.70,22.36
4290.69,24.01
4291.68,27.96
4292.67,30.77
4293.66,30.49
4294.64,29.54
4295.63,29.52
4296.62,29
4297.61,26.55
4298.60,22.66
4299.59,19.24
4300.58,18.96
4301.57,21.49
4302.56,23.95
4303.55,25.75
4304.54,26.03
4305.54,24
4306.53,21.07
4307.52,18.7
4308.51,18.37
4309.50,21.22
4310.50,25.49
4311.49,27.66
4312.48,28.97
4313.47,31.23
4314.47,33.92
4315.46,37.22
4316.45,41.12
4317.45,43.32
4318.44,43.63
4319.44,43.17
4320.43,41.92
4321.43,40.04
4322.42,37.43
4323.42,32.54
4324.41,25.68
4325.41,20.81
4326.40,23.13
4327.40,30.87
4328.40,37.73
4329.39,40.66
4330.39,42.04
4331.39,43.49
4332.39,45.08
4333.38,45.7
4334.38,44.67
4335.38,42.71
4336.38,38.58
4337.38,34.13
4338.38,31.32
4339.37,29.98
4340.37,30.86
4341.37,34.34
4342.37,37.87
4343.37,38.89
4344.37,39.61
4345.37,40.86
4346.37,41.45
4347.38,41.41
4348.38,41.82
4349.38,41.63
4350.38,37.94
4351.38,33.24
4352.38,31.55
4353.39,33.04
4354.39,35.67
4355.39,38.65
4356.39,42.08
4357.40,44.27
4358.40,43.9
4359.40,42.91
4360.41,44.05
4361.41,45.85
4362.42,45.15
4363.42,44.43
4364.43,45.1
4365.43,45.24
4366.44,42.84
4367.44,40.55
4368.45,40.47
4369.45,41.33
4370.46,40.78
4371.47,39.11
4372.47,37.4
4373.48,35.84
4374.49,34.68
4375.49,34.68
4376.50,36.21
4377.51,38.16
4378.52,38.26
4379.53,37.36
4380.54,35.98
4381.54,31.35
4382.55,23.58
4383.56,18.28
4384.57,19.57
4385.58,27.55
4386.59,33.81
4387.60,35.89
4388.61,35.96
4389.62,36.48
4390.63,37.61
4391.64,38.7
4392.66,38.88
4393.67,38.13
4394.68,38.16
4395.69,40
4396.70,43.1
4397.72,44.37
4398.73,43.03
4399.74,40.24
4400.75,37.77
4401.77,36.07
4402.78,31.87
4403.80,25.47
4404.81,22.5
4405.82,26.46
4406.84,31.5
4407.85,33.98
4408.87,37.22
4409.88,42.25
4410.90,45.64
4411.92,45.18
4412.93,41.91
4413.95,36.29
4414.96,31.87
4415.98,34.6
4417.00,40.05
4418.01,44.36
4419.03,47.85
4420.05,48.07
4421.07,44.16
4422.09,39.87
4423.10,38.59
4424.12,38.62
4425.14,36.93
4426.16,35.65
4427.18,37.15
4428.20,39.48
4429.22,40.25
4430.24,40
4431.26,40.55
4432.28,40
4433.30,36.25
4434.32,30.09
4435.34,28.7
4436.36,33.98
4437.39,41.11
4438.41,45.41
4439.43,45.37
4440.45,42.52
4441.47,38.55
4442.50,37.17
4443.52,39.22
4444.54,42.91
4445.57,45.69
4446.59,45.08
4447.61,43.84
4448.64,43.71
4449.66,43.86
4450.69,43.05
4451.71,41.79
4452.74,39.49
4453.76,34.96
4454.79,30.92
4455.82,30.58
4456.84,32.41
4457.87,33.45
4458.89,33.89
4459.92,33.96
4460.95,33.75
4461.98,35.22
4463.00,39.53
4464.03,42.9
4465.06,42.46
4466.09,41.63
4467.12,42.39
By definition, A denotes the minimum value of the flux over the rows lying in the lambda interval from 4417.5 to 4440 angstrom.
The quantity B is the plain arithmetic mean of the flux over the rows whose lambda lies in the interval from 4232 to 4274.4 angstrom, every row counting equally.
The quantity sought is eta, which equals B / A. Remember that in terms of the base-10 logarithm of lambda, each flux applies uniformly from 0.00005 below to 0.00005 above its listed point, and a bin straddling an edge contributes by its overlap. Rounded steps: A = 28.7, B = 30.2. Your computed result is 1.05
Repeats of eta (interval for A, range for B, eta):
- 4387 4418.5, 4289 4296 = 1.24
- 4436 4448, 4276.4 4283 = 0.97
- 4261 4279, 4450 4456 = 1.98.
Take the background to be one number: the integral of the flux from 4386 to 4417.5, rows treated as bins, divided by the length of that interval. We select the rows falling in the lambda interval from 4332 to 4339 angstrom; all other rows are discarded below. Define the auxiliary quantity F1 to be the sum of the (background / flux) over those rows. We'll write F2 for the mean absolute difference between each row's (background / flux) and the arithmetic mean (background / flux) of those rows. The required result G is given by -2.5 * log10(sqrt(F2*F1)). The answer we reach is 0.14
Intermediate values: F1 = 7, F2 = 0.12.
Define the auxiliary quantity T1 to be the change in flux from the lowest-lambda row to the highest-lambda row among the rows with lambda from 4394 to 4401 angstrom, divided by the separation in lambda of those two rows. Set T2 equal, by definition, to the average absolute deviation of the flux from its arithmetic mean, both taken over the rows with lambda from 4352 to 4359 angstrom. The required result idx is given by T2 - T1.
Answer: 4.4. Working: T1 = -0.1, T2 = 4.3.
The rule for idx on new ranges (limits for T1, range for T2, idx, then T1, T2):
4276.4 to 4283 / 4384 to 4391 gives 5.5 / -0.5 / 5.1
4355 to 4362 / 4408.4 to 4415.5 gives 3.0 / 1.2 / 4.2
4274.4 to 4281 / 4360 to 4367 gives -0.7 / 1.4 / 0.8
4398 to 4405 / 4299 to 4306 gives 5.8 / -3.4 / 2.5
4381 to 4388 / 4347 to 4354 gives 3.2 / 0.7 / 4.0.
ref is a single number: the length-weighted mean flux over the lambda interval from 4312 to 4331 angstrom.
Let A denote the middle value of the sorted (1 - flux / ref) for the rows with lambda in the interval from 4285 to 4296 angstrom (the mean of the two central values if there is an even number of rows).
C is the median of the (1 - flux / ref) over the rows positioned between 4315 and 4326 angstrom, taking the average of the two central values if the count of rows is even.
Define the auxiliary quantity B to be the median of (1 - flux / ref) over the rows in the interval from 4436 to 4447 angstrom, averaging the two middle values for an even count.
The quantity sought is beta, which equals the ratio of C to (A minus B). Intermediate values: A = 0.18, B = -0.19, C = -0.12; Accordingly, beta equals -0.3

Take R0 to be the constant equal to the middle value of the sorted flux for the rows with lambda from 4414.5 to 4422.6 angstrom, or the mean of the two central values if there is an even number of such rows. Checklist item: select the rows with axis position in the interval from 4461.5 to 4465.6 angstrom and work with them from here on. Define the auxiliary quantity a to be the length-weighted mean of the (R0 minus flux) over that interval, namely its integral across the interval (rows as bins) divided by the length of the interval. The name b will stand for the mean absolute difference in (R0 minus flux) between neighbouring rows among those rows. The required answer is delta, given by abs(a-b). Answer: 1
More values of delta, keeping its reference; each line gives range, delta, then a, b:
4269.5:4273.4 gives 17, 20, 3.2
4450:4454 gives 1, 2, 2.7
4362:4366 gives 3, -3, 0.5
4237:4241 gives 11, 12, 1.6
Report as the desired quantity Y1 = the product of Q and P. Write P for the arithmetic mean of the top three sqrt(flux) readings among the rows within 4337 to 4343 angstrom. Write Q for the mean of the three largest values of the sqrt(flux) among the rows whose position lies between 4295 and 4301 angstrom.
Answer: 31.7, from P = 6.0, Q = 5.3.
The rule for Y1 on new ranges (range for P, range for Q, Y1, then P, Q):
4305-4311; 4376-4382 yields 29.9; 4.9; 6.2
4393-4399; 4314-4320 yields 43.4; 6.6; 6.6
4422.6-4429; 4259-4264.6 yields 36.1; 6.2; 5.8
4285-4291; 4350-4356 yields 33.0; 5.4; 6.1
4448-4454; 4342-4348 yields 42.4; 6.6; 6.4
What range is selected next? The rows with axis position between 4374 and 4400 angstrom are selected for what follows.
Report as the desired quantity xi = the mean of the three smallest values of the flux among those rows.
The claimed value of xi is 20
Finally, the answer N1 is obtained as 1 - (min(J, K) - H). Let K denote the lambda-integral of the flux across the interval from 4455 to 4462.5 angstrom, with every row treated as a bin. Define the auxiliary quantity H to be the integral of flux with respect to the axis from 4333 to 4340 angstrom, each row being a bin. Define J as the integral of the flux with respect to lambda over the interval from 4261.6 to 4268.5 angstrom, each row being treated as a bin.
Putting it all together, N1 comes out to 23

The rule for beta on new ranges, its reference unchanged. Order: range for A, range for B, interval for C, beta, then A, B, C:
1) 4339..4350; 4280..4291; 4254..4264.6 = -0.6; -0.11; 0.14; 0.16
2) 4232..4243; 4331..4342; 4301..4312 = 1.4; 0.15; -0.08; 0.33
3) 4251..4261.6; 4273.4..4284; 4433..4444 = -0.7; 0.25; 0.13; -0.08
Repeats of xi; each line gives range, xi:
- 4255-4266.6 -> 26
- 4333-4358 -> 31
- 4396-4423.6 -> 25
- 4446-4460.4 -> 31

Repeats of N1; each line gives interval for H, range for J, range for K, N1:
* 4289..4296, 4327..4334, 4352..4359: -76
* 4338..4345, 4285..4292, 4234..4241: 58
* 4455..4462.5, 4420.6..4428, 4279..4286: 29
